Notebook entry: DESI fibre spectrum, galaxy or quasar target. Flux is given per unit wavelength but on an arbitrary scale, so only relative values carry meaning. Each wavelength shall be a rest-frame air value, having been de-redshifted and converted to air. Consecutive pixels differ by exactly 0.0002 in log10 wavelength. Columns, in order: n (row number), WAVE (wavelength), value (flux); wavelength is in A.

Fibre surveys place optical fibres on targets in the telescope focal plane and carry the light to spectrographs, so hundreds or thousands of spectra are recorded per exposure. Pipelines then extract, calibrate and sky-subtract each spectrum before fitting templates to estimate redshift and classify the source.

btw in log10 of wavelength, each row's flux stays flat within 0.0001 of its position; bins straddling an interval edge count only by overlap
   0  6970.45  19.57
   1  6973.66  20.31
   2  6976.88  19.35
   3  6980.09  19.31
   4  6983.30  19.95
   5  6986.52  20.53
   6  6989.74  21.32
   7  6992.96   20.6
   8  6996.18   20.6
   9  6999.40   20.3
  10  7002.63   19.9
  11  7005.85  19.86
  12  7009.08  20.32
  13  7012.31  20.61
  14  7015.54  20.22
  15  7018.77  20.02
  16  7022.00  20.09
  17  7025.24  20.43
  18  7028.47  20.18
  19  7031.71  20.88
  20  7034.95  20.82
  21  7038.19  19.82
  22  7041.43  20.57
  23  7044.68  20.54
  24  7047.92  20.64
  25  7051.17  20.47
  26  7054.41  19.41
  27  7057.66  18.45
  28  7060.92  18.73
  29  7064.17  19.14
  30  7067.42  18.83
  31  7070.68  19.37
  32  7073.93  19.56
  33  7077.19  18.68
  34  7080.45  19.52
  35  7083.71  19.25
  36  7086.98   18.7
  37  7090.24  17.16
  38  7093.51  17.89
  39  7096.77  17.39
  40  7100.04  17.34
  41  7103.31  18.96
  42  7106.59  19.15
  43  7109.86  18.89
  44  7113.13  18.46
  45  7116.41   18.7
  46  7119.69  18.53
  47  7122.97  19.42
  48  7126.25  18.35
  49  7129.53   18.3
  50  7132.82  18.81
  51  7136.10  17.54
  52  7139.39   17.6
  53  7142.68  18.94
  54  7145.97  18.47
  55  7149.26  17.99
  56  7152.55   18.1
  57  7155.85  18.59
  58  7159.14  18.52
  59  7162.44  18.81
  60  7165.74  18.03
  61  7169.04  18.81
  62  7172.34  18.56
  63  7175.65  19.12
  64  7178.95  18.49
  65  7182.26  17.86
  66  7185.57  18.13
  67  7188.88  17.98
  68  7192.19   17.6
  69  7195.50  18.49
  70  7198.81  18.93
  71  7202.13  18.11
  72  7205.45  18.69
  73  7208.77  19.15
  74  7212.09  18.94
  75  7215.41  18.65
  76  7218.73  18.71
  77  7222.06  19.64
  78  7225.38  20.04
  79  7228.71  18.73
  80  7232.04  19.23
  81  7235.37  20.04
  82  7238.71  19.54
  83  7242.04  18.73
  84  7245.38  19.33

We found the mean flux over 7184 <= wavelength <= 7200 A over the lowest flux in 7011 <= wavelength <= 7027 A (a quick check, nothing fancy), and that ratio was 0.91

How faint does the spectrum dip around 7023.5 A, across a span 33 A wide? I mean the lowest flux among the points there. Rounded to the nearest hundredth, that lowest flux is 19.82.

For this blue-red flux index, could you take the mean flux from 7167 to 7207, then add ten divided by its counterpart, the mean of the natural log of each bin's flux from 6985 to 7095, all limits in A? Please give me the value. 21.7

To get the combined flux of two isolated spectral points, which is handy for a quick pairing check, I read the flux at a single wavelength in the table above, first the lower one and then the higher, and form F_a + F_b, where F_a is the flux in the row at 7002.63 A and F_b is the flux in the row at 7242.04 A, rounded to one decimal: 38.6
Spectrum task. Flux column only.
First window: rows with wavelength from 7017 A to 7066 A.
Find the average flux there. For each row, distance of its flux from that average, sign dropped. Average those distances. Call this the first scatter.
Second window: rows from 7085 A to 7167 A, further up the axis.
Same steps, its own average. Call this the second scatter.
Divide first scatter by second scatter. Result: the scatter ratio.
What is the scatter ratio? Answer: 1.23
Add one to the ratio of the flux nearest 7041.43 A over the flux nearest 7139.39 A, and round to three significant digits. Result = 2.17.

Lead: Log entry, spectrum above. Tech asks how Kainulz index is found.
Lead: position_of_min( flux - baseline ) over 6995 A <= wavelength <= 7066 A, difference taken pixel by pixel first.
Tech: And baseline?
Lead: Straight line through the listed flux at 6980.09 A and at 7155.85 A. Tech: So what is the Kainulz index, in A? 7057.66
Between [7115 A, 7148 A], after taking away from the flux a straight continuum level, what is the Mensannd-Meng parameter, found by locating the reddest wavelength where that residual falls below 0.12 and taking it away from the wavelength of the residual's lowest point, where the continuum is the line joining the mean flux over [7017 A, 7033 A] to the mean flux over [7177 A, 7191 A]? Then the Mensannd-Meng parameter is -9.9 A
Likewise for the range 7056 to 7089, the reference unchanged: -29.3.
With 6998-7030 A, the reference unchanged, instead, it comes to -25.8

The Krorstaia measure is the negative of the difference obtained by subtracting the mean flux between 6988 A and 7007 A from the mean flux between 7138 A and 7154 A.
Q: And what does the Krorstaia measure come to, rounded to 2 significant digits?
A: 2.2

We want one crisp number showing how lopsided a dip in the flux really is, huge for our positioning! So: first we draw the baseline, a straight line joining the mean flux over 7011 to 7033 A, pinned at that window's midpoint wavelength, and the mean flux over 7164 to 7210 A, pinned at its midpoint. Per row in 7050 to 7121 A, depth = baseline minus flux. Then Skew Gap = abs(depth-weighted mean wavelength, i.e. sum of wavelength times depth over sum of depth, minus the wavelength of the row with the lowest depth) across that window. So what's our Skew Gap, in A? 36.6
